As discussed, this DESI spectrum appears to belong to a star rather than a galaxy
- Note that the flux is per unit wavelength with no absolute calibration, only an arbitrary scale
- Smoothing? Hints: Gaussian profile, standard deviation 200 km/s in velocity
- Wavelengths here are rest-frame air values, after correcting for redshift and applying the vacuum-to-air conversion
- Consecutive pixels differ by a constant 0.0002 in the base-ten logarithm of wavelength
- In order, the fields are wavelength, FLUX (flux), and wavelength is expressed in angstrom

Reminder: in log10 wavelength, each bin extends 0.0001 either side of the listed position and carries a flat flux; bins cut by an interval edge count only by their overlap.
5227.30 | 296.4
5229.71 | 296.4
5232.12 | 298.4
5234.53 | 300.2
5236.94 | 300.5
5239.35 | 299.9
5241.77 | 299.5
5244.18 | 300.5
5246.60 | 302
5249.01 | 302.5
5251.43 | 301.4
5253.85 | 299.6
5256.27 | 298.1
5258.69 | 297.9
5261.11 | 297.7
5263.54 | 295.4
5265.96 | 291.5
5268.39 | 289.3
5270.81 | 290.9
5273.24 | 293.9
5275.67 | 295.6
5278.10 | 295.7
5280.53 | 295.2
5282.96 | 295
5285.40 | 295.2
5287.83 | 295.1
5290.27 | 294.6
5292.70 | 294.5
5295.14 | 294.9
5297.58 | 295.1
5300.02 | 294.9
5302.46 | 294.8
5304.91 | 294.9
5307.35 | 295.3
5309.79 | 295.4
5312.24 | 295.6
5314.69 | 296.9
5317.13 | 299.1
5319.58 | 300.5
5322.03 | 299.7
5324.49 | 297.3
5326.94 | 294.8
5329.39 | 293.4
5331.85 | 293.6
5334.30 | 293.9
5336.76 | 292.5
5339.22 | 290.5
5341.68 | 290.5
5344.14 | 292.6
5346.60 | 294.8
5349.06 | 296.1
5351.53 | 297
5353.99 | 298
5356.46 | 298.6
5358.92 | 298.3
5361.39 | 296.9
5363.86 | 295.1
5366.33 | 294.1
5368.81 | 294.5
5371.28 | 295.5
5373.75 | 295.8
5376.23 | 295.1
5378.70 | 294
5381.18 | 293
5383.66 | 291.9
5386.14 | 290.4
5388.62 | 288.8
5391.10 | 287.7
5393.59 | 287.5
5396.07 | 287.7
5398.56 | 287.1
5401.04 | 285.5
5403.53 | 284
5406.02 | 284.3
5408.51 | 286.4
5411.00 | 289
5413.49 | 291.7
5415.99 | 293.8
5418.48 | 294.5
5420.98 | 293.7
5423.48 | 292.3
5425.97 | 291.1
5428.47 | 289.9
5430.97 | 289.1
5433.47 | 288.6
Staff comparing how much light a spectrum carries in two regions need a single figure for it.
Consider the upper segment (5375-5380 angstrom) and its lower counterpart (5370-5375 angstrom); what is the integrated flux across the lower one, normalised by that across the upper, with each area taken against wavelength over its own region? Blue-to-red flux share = 1.00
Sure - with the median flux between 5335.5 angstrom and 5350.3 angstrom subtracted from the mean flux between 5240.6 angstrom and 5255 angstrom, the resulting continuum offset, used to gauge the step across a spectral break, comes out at 8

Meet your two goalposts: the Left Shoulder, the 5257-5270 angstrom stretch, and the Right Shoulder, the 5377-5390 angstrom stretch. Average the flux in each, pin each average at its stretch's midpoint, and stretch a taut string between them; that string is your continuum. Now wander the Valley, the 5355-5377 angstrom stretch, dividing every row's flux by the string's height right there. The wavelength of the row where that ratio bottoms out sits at 5366.33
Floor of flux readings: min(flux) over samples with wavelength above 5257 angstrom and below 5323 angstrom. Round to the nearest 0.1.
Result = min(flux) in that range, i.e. 289.3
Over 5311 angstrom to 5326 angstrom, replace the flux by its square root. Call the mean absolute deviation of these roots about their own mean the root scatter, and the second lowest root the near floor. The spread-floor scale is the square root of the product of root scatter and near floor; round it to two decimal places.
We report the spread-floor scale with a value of 0.89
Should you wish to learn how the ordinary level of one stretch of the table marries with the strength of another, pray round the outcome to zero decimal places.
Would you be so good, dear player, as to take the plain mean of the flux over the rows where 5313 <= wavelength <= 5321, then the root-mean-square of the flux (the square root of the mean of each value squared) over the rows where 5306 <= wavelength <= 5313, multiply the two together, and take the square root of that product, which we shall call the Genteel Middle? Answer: 297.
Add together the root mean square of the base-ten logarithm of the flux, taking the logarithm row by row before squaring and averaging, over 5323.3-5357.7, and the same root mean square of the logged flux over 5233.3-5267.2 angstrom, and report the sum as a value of 4.945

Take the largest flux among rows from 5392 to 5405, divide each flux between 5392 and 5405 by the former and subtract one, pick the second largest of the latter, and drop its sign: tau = 0.00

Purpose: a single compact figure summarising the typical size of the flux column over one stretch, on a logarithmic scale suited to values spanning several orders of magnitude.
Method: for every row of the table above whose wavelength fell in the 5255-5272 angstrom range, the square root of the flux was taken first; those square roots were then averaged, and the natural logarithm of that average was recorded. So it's 2.84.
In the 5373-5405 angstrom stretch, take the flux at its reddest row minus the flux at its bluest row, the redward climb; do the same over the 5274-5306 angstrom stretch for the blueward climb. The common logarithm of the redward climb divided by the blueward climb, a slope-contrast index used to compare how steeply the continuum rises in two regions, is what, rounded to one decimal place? 1.2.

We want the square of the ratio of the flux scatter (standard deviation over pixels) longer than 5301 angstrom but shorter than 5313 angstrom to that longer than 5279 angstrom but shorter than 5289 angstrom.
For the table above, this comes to 13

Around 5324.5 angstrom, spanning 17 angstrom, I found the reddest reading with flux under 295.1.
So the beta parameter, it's 5331.85 angstrom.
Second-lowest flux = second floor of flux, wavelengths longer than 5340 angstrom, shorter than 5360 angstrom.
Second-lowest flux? 292.6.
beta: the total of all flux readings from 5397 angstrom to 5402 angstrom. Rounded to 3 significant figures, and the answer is 573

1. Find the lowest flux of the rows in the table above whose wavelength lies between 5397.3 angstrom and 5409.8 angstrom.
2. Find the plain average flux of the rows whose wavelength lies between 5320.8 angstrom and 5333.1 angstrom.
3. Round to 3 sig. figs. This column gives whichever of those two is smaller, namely 284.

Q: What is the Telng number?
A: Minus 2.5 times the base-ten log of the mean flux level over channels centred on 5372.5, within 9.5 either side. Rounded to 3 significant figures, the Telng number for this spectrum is -6.17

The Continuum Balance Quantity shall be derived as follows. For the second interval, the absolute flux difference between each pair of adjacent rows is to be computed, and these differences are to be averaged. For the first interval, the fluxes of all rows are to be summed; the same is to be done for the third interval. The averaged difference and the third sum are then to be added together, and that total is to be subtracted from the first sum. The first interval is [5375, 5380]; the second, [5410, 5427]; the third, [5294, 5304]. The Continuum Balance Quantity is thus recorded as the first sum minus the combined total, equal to -592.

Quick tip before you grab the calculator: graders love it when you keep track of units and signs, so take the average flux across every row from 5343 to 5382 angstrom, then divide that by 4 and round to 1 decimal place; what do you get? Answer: 73.9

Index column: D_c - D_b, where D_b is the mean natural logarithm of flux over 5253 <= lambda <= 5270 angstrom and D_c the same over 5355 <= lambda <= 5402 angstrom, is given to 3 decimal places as -0.011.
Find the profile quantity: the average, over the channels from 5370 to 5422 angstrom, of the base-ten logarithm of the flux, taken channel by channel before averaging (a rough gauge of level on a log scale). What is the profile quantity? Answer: 2.463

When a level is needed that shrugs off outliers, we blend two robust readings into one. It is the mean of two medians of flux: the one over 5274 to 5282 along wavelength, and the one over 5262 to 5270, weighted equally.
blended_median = 294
